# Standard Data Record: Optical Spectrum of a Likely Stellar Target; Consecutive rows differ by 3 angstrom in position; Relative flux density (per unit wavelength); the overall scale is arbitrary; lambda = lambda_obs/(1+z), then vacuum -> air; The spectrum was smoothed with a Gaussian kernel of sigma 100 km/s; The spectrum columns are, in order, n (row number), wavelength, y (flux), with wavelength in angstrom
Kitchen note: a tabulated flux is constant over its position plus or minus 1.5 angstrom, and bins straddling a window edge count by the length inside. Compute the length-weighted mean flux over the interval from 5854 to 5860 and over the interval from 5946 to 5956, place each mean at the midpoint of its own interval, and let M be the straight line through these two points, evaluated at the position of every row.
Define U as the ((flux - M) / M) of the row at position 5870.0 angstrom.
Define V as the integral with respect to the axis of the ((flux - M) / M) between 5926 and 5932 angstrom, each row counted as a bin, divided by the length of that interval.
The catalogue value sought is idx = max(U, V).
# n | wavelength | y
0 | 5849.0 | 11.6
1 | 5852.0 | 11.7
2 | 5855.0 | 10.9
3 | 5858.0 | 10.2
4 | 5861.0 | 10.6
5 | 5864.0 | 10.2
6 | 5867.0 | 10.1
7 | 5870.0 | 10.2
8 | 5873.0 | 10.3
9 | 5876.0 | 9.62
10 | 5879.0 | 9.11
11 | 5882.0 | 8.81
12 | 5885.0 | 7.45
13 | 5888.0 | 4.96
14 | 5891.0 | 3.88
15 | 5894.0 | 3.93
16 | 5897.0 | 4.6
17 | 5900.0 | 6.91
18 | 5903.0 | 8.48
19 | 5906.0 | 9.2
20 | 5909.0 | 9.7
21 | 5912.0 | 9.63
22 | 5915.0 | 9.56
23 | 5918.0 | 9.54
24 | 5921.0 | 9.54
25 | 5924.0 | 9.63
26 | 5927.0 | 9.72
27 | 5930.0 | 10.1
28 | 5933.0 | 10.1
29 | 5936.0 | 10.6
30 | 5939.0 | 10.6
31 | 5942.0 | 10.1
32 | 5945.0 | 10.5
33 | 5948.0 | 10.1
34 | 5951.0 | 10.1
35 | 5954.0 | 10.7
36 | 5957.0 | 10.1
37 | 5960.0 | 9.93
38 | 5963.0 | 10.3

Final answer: -0.028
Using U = -0.03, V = -0.04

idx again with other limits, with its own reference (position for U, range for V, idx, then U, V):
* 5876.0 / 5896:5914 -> -0.082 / -0.08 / -0.21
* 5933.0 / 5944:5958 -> 0.000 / -0.02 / 0.00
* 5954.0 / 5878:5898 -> 0.040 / 0.04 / -0.42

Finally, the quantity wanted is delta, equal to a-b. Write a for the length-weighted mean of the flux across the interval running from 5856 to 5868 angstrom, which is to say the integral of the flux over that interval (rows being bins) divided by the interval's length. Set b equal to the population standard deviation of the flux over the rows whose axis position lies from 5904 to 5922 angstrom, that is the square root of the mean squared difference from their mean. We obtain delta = 10.2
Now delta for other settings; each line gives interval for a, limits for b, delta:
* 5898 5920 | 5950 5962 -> 8.6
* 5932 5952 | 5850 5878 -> 9.8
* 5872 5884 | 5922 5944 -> 9.0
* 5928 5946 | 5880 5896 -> 8.3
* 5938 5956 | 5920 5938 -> 10.0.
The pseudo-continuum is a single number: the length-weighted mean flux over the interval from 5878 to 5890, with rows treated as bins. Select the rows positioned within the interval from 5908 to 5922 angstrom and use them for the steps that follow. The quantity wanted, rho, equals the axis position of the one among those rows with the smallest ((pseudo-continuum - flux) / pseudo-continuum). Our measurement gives 5909.0 angstrom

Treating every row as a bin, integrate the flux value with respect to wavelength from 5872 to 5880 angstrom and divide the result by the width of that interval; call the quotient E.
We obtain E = 9.7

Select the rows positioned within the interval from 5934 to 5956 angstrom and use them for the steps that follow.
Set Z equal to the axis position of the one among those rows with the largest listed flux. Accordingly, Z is 5954.0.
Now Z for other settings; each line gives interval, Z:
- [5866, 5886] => 5873.0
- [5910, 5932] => 5930.0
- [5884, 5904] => 5903.0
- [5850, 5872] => 5852.0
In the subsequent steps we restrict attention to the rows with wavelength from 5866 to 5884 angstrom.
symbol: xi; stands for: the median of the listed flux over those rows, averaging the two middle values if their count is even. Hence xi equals 9.9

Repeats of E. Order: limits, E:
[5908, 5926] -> 9.6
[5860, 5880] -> 10.0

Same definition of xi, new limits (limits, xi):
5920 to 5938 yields 9.9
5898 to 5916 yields 9.4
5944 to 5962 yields 10.1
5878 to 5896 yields 6.2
